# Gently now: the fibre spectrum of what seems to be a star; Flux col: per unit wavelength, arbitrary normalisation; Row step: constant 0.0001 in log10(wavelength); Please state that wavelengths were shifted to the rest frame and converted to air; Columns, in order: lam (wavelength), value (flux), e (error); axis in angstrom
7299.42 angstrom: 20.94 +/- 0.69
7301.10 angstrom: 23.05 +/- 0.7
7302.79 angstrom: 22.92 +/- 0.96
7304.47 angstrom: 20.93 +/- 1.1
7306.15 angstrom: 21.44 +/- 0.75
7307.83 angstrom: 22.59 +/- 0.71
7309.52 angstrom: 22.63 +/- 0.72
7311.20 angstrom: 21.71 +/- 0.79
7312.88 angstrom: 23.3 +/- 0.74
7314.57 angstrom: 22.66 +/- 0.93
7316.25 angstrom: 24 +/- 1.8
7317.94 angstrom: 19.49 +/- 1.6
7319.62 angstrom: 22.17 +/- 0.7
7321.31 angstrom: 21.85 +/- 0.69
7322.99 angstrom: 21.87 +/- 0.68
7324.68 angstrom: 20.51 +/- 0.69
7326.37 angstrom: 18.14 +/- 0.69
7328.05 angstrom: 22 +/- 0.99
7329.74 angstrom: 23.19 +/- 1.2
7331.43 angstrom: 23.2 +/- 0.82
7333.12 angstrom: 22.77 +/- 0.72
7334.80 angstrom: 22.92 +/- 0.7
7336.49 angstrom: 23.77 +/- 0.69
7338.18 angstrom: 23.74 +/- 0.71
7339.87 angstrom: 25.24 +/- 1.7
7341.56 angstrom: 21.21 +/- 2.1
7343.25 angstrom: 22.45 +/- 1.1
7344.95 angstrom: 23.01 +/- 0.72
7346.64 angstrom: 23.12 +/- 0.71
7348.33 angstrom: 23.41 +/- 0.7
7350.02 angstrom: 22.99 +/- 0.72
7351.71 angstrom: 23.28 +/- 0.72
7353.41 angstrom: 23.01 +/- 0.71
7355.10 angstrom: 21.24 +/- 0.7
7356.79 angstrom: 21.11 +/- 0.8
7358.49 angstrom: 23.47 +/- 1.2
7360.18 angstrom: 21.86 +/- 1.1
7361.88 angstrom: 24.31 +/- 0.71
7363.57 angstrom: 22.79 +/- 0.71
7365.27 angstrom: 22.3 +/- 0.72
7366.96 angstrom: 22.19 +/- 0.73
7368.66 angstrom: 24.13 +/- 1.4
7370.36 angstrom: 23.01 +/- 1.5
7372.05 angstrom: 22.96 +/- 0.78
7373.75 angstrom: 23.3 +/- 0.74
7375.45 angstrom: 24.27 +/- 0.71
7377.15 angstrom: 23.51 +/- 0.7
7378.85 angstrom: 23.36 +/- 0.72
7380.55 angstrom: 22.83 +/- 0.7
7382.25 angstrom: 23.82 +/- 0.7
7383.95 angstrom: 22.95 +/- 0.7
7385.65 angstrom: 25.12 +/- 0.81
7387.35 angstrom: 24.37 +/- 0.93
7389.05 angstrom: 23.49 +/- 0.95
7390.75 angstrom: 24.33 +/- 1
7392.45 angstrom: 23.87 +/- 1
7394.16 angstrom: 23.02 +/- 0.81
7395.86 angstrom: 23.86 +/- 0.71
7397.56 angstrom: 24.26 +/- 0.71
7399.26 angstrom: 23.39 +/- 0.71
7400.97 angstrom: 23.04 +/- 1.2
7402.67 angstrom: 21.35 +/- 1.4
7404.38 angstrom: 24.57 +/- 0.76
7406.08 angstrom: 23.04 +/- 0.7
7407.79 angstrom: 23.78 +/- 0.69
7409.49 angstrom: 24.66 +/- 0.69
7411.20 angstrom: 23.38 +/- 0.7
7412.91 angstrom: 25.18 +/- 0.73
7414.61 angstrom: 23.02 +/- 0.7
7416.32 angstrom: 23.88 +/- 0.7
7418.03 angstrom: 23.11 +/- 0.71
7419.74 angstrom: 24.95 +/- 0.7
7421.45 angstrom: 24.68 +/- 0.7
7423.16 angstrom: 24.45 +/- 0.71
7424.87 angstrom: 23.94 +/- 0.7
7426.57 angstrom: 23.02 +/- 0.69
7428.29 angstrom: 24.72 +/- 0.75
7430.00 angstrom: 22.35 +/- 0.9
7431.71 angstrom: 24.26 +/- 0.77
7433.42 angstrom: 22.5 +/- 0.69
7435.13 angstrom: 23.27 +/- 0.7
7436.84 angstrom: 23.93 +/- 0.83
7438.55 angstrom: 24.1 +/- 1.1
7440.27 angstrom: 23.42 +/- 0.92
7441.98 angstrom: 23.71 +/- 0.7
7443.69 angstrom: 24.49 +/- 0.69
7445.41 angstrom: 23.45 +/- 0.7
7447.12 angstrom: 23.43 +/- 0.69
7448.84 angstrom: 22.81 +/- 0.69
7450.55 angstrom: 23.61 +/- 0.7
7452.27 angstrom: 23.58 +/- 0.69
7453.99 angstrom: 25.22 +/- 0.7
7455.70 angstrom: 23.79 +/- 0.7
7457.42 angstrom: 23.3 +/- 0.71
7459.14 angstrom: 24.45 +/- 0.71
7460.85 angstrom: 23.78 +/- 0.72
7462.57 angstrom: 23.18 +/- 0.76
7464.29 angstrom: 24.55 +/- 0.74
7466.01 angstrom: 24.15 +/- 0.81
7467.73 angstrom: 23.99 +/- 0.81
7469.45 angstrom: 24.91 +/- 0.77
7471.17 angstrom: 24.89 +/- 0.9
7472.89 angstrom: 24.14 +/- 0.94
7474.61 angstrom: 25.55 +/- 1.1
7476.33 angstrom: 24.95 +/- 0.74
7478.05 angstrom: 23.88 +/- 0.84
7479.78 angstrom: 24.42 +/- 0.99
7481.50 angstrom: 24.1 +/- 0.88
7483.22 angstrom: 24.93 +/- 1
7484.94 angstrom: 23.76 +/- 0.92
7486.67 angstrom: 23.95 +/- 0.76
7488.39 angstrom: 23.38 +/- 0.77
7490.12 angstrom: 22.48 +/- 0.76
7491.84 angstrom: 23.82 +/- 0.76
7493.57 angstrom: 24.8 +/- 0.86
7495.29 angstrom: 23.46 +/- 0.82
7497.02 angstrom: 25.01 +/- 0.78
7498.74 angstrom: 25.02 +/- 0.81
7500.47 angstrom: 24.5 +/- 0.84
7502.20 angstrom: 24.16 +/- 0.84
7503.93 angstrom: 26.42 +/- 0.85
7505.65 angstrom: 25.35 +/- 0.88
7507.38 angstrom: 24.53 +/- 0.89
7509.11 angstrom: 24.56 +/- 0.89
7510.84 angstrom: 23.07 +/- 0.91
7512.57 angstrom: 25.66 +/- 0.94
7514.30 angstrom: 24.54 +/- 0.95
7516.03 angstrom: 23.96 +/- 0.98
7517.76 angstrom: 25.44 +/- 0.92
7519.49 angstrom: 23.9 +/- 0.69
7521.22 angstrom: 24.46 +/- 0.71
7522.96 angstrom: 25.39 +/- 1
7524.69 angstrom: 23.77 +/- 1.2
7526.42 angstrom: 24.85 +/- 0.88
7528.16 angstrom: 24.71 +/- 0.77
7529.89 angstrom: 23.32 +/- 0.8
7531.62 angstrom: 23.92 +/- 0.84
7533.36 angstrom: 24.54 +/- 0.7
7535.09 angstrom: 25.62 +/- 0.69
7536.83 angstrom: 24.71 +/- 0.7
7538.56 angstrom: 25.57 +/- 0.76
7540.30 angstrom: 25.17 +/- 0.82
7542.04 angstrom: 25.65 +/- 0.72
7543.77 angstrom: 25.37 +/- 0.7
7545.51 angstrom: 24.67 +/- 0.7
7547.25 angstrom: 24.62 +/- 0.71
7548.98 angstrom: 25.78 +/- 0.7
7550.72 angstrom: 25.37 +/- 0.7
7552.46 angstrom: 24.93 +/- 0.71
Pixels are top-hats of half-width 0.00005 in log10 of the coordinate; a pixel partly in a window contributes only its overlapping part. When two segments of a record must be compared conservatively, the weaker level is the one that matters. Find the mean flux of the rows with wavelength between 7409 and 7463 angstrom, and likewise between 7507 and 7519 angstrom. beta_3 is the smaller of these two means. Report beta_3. 23.8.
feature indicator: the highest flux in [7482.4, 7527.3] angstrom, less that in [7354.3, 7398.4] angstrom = 1.3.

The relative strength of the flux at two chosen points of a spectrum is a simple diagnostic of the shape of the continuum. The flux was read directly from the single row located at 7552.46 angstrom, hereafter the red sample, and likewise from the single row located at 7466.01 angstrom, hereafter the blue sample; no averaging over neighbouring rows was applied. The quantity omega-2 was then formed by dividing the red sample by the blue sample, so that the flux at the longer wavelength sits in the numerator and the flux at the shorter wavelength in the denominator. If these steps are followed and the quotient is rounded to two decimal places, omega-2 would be 1.03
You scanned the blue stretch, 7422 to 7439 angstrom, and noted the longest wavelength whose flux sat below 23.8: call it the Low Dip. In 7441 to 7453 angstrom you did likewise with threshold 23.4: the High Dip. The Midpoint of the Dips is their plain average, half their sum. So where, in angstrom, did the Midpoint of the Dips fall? 7442.0 angstrom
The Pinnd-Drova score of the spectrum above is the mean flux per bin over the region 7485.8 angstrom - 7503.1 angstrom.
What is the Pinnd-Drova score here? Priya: 24.1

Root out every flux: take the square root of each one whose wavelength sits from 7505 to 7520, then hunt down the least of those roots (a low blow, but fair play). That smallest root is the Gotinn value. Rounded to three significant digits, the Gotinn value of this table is 4.80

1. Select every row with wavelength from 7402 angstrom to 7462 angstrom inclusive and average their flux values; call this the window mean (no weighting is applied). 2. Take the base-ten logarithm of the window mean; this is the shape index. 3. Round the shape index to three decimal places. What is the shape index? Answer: 1.376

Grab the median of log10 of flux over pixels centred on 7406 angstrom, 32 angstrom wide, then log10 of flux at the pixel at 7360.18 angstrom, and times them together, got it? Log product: 1.85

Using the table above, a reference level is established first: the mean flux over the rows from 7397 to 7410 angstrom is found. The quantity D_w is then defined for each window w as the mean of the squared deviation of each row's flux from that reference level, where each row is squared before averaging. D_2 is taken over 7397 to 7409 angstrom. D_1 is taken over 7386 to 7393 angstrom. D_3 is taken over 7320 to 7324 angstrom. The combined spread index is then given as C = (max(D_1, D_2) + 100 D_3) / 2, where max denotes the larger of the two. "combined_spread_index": 137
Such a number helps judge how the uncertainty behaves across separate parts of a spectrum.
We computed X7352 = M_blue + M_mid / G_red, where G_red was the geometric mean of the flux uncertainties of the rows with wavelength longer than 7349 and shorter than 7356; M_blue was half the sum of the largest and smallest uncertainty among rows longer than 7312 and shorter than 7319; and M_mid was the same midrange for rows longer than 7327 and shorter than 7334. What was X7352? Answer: 2.62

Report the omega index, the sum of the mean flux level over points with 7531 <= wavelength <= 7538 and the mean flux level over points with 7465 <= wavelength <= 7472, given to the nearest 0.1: 49.2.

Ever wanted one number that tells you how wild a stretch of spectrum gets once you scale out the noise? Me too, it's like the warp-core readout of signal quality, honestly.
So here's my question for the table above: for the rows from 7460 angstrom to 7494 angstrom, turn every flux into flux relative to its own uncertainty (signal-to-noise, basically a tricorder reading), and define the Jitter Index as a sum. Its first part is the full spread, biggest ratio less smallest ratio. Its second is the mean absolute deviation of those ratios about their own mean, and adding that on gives 13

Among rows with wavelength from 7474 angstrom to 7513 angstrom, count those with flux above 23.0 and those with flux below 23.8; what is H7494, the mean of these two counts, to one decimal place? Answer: 13.5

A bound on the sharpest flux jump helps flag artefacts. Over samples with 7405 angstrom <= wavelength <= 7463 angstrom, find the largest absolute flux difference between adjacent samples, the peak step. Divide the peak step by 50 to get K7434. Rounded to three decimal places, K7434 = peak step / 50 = 0.047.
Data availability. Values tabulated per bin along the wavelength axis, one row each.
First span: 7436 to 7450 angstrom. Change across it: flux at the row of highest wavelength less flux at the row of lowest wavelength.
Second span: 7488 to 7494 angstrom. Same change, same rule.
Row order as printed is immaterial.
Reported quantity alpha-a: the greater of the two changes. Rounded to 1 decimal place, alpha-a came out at 1.4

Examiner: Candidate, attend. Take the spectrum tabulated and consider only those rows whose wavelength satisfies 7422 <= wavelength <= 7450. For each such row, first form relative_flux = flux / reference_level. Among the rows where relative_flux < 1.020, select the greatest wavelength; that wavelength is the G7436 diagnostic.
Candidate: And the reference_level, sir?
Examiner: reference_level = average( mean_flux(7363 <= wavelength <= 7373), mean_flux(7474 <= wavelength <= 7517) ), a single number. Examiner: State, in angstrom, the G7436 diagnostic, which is 7448.84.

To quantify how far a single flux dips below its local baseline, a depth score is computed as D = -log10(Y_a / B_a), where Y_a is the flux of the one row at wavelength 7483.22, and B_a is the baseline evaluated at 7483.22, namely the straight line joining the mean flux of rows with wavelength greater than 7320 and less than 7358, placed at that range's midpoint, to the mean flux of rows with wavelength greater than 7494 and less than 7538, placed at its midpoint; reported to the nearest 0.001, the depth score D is -0.013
